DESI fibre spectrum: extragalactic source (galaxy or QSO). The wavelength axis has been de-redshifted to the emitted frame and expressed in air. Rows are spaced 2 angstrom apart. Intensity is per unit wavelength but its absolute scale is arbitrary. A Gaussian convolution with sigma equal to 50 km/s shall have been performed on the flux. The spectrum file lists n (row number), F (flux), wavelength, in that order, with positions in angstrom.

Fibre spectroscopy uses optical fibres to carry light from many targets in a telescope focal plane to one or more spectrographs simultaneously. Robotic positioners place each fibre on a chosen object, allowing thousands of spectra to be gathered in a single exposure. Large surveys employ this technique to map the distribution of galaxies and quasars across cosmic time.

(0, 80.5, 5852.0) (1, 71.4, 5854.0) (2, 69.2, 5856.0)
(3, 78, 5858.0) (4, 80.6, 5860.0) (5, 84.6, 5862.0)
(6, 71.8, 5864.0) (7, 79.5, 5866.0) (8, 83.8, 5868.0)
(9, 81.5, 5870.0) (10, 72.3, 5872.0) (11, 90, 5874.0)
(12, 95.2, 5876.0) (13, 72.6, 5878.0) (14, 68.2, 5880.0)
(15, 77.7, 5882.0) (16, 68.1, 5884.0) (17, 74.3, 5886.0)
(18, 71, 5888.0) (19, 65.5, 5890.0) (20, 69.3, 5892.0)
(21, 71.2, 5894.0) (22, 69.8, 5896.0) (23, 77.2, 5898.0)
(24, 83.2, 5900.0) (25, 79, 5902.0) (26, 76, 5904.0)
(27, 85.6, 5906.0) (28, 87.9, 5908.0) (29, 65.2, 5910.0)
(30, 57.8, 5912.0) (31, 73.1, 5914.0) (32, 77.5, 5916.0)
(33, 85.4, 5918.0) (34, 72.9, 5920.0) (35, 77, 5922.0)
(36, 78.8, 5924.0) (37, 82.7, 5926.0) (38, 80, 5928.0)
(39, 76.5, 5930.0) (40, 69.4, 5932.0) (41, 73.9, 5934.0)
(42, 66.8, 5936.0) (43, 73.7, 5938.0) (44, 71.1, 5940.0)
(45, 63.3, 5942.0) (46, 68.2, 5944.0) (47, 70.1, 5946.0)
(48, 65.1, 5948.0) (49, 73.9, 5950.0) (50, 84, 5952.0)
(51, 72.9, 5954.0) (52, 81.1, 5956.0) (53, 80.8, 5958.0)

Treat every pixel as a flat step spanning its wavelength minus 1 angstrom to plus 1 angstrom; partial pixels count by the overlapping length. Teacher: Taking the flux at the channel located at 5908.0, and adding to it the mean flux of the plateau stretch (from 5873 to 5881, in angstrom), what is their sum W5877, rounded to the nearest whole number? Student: 169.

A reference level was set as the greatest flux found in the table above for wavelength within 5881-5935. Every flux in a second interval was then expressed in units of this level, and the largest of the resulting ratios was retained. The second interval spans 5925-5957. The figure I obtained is 0.96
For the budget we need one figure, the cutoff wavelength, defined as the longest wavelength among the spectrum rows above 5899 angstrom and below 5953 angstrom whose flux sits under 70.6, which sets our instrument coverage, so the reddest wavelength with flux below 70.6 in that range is 5948.0 angstrom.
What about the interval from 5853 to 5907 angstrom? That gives 5896.0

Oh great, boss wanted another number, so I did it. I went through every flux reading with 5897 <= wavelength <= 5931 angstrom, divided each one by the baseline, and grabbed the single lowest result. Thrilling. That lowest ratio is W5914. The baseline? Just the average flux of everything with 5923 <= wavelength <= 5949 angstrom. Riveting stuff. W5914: 0.800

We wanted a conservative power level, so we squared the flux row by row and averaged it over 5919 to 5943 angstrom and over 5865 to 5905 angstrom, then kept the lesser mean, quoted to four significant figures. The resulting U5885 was 5481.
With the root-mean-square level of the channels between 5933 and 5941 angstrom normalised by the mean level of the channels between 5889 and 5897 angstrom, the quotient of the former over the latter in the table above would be 1.04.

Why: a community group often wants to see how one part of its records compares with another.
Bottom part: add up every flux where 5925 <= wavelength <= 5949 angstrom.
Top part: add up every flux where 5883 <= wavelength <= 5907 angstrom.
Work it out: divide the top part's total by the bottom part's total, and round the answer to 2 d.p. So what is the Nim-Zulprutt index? 1.03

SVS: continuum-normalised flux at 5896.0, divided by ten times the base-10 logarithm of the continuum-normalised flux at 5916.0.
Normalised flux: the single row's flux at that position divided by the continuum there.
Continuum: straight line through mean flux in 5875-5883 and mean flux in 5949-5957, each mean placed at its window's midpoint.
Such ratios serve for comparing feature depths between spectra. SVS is -22.8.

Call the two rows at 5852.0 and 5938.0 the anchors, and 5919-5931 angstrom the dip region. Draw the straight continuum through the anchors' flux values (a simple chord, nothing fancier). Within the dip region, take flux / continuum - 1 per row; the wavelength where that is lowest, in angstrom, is 5920.0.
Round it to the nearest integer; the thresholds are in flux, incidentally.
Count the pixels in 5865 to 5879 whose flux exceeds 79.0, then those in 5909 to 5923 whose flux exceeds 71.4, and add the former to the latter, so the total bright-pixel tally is 10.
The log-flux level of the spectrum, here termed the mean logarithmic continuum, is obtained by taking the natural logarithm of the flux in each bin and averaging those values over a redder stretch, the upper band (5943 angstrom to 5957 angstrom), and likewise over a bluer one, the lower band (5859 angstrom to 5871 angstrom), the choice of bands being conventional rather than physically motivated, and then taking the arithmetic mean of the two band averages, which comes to 4.340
